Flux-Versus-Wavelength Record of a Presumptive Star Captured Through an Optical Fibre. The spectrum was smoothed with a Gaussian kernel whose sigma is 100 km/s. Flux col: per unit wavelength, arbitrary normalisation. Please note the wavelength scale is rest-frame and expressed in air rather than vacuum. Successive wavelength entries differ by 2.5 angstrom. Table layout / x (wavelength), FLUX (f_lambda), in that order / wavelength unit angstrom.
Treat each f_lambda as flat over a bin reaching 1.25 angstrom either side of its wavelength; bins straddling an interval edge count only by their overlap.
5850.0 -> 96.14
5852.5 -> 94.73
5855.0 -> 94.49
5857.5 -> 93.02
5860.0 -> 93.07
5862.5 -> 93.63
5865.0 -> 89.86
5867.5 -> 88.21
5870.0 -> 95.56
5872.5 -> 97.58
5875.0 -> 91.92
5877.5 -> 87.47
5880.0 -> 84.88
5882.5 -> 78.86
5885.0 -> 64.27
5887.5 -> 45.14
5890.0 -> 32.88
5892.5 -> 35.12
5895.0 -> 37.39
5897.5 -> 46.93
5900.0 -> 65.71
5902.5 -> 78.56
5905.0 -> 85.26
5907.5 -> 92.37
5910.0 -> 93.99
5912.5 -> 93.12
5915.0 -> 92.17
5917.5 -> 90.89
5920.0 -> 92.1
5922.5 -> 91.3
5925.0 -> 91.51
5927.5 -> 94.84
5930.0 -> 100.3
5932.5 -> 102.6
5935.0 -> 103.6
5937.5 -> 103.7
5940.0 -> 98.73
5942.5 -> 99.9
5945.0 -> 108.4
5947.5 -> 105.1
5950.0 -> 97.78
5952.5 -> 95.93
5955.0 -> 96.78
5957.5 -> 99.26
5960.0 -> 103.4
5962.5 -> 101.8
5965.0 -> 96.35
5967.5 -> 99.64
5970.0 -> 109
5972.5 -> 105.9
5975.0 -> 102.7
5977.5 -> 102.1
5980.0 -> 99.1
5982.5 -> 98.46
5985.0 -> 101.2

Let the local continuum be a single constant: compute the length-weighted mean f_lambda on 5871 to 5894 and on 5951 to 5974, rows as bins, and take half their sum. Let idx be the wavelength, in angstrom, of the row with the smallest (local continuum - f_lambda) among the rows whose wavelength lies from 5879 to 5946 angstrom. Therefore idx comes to 5945.0 angstrom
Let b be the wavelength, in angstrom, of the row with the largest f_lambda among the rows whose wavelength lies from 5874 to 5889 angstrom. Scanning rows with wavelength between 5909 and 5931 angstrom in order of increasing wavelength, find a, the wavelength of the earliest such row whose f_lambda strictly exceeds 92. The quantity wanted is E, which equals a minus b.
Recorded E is 35.0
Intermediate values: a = 5910.0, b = 5875.0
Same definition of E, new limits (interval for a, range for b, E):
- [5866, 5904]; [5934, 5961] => -75.0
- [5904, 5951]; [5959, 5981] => -62.5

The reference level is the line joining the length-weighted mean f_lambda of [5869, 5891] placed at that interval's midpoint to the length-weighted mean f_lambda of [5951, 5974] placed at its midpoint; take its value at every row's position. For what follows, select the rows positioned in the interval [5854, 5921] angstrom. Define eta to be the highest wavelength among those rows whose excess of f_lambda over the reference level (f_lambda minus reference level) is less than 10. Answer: 5920.0 angstrom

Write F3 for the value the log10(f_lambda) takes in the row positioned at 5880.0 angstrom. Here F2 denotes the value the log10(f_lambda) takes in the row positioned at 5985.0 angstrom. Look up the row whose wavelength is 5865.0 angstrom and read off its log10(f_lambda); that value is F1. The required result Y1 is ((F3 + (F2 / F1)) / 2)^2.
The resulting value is 2.18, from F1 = 1.95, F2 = 2.005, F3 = 1.93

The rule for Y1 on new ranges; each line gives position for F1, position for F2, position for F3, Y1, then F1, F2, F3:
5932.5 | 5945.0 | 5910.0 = 2.23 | 2.01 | 2.035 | 1.97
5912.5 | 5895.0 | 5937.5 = 1.98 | 1.97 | 1.573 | 2.02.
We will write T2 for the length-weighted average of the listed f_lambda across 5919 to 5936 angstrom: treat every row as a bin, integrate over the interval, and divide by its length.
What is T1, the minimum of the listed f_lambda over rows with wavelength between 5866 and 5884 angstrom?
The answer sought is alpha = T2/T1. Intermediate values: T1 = 78.86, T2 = 96.6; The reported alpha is 1.22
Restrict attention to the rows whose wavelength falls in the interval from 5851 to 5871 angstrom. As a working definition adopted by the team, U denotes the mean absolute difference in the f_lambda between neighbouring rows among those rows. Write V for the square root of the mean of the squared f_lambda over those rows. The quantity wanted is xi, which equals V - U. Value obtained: 91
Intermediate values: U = 2.2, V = 93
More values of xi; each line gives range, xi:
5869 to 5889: 75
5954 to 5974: 97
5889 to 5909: 55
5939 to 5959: 97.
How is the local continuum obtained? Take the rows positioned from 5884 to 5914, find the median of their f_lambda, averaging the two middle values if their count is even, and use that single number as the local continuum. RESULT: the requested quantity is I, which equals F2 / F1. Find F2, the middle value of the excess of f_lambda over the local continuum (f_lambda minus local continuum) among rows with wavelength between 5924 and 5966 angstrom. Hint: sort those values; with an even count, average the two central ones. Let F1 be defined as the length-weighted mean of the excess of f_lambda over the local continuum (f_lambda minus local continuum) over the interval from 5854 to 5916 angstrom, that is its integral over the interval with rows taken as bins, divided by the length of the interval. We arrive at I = 2.7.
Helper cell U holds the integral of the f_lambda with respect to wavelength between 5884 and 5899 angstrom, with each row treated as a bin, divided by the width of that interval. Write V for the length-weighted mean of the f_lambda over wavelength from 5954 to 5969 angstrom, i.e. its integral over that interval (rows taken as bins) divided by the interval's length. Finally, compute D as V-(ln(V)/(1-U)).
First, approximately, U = 44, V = 100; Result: 100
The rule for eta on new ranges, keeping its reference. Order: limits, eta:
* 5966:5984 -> 5982.5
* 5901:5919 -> 5917.5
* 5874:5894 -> 5892.5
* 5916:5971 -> 5970.0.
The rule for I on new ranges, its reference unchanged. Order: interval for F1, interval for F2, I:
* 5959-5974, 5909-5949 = 0.8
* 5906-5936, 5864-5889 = 0.8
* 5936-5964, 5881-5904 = -0.5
